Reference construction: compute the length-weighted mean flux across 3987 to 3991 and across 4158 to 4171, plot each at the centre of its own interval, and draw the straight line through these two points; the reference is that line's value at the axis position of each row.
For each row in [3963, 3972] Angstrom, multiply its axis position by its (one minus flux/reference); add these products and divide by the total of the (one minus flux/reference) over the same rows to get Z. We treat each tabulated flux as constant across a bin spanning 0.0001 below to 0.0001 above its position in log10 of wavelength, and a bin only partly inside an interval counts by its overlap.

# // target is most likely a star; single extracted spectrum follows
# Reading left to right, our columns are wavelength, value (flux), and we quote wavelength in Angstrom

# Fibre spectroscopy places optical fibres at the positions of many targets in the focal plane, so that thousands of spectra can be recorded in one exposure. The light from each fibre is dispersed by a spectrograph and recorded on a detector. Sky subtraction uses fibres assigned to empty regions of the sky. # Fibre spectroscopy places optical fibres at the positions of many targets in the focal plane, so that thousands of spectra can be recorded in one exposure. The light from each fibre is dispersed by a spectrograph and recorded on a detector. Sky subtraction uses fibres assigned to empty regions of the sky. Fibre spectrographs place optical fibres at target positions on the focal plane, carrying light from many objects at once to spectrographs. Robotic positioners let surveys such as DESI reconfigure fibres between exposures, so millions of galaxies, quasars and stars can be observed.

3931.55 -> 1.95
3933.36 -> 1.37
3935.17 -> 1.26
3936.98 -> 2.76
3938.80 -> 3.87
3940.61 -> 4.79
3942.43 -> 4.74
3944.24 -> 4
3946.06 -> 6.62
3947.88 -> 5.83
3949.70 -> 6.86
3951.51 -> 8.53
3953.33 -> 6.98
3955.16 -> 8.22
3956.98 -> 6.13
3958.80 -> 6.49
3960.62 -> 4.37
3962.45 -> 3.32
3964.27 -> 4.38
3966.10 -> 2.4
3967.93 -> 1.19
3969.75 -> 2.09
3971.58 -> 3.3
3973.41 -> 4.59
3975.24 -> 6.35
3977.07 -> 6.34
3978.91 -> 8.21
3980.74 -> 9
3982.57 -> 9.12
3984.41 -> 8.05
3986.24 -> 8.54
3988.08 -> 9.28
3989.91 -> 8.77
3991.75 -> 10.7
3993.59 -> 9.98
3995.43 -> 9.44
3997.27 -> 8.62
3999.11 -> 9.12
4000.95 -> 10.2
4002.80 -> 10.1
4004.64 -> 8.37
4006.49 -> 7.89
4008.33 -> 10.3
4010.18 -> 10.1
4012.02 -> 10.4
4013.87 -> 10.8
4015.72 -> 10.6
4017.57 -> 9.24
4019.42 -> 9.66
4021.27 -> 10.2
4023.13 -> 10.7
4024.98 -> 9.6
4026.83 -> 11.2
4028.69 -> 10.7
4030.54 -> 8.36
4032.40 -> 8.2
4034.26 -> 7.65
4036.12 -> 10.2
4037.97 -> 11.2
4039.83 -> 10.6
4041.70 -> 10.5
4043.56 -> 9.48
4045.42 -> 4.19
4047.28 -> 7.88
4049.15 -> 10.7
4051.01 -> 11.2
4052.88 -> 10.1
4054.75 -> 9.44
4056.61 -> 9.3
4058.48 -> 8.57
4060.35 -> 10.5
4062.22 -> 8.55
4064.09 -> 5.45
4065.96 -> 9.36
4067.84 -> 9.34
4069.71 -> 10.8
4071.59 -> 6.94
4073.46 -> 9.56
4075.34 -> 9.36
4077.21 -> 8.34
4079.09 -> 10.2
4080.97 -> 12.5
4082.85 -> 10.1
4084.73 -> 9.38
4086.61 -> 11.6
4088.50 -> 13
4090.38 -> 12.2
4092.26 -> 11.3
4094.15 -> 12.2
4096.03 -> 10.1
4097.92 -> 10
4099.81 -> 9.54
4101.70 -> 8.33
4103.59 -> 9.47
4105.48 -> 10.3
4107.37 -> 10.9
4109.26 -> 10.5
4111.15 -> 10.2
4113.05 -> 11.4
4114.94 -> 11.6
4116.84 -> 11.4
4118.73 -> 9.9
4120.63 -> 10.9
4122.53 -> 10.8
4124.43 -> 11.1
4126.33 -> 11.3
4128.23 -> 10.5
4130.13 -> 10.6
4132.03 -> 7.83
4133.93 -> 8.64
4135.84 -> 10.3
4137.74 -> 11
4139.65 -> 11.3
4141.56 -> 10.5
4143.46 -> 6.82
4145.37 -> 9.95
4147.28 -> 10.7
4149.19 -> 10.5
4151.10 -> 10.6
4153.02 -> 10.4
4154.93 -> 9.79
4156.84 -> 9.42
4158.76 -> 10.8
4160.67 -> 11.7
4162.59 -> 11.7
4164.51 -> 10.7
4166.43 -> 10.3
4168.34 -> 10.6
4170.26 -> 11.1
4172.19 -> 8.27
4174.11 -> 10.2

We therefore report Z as 3968.1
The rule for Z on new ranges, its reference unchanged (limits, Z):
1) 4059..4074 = 4066.9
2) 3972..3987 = 3976.4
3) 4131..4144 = 4137.5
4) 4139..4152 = 4144.9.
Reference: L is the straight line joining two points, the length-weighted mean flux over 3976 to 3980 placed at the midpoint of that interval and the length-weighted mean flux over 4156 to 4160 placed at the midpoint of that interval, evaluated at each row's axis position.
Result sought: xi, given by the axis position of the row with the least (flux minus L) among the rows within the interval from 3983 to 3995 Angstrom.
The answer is 3984.41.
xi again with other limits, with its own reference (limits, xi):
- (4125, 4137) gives 4132.03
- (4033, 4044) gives 4034.26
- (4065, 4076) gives 4071.59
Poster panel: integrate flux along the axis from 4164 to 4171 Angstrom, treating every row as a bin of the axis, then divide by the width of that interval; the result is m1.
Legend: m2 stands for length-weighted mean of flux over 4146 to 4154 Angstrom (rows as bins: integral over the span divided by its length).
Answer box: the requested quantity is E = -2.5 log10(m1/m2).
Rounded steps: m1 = 10.7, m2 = 10.5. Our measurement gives -0.02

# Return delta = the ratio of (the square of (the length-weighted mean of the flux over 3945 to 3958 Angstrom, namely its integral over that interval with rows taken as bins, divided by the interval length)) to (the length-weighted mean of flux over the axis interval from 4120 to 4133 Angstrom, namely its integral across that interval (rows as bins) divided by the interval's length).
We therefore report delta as 5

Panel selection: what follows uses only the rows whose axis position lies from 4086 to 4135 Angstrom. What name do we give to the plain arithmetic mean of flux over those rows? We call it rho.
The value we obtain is 10.6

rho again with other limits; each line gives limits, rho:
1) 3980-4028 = 9.6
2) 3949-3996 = 6.6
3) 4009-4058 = 9.7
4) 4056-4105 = 9.8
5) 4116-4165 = 10.4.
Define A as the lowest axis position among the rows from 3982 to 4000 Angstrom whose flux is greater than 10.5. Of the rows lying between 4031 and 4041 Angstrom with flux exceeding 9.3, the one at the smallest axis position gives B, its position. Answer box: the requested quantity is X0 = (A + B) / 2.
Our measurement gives 4013.9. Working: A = 3991.75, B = 4036.12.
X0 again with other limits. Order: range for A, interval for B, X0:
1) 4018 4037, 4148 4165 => 4086.2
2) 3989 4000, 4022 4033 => 4007.4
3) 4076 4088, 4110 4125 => 4096.1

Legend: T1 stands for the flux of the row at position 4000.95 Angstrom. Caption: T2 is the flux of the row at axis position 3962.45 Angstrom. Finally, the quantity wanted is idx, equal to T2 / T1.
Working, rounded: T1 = 10.2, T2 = 3.32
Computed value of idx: 0.3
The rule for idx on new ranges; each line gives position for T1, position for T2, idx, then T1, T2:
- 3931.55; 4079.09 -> 5.2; 1.95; 10.2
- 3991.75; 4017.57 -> 0.9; 10.7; 9.24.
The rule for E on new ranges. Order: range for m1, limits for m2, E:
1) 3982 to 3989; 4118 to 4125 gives 0.22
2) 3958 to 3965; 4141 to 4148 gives 0.77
